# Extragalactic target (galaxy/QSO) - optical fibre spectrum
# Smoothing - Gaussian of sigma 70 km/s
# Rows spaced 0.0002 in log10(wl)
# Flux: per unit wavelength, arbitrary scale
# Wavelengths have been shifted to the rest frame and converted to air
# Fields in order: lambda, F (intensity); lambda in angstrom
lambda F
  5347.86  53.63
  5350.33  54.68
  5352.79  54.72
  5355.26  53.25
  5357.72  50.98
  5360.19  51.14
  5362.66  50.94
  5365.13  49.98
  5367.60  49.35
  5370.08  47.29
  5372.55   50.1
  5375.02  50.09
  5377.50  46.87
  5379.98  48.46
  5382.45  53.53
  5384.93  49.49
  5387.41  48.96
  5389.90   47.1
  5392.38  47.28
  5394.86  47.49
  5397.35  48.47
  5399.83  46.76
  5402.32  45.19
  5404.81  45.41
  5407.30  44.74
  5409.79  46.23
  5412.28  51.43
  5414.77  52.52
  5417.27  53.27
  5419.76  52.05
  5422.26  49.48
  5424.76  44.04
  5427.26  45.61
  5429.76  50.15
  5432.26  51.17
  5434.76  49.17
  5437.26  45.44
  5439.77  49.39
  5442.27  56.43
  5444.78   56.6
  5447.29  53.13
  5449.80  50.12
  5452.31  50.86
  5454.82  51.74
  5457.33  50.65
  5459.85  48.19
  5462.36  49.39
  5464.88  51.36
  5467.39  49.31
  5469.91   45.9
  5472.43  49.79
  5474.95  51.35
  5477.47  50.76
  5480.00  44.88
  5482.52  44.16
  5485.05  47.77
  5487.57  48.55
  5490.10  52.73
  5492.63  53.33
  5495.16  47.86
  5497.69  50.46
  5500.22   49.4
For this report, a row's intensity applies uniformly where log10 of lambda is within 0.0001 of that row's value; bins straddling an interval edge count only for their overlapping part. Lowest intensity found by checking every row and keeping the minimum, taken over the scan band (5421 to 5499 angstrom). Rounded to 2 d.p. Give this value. 44.04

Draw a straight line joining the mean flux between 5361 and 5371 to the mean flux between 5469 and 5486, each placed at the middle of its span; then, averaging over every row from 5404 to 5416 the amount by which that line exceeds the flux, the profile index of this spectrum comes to 0.7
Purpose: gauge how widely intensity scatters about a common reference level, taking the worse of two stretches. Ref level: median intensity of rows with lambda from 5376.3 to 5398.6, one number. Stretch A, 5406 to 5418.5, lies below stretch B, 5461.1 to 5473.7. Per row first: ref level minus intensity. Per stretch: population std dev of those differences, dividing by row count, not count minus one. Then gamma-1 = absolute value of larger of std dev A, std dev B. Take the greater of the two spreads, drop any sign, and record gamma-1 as 3.5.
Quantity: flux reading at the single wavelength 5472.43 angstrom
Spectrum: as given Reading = 49.79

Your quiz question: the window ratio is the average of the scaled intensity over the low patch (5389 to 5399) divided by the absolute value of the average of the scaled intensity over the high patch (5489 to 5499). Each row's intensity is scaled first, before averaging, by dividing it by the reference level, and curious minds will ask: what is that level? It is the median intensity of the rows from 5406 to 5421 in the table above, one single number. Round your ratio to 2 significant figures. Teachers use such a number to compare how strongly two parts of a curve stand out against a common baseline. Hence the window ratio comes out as 0.93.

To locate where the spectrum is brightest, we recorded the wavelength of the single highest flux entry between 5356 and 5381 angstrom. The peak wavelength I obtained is 5360.19 angstrom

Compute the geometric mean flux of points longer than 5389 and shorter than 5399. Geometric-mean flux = 47.6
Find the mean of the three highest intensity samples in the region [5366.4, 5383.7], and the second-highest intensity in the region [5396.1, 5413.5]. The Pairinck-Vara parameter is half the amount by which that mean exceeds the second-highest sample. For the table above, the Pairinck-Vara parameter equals 1.4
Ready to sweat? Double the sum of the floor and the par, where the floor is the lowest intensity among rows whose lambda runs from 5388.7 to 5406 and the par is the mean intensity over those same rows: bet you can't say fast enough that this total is 184.0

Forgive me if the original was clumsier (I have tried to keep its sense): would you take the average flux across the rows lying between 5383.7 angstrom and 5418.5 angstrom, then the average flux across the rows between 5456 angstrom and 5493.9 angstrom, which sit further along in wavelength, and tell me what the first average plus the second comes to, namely 97.4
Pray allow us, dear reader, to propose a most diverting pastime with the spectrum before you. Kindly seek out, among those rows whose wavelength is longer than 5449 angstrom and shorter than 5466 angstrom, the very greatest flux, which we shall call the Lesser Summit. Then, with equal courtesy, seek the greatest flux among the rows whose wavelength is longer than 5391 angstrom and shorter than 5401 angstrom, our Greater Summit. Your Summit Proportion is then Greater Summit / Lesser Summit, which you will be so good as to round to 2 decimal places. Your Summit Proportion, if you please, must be 0.94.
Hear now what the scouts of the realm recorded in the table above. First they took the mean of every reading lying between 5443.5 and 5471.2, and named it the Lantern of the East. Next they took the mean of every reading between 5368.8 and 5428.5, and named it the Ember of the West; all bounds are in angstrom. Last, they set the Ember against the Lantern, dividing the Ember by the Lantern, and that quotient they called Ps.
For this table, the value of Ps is 0.96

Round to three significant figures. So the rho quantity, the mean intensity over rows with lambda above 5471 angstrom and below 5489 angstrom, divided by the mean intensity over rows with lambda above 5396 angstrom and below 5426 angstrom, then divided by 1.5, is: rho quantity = 0.665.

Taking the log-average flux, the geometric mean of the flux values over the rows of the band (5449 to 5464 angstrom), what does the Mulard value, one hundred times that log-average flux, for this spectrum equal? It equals 5015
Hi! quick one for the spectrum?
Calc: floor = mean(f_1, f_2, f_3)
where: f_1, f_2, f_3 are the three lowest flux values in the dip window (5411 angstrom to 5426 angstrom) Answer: 48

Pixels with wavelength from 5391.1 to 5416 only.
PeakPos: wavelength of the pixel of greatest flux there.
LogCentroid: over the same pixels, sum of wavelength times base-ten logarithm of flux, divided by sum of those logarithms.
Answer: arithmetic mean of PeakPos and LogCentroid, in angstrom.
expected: 5409.2 angstrom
